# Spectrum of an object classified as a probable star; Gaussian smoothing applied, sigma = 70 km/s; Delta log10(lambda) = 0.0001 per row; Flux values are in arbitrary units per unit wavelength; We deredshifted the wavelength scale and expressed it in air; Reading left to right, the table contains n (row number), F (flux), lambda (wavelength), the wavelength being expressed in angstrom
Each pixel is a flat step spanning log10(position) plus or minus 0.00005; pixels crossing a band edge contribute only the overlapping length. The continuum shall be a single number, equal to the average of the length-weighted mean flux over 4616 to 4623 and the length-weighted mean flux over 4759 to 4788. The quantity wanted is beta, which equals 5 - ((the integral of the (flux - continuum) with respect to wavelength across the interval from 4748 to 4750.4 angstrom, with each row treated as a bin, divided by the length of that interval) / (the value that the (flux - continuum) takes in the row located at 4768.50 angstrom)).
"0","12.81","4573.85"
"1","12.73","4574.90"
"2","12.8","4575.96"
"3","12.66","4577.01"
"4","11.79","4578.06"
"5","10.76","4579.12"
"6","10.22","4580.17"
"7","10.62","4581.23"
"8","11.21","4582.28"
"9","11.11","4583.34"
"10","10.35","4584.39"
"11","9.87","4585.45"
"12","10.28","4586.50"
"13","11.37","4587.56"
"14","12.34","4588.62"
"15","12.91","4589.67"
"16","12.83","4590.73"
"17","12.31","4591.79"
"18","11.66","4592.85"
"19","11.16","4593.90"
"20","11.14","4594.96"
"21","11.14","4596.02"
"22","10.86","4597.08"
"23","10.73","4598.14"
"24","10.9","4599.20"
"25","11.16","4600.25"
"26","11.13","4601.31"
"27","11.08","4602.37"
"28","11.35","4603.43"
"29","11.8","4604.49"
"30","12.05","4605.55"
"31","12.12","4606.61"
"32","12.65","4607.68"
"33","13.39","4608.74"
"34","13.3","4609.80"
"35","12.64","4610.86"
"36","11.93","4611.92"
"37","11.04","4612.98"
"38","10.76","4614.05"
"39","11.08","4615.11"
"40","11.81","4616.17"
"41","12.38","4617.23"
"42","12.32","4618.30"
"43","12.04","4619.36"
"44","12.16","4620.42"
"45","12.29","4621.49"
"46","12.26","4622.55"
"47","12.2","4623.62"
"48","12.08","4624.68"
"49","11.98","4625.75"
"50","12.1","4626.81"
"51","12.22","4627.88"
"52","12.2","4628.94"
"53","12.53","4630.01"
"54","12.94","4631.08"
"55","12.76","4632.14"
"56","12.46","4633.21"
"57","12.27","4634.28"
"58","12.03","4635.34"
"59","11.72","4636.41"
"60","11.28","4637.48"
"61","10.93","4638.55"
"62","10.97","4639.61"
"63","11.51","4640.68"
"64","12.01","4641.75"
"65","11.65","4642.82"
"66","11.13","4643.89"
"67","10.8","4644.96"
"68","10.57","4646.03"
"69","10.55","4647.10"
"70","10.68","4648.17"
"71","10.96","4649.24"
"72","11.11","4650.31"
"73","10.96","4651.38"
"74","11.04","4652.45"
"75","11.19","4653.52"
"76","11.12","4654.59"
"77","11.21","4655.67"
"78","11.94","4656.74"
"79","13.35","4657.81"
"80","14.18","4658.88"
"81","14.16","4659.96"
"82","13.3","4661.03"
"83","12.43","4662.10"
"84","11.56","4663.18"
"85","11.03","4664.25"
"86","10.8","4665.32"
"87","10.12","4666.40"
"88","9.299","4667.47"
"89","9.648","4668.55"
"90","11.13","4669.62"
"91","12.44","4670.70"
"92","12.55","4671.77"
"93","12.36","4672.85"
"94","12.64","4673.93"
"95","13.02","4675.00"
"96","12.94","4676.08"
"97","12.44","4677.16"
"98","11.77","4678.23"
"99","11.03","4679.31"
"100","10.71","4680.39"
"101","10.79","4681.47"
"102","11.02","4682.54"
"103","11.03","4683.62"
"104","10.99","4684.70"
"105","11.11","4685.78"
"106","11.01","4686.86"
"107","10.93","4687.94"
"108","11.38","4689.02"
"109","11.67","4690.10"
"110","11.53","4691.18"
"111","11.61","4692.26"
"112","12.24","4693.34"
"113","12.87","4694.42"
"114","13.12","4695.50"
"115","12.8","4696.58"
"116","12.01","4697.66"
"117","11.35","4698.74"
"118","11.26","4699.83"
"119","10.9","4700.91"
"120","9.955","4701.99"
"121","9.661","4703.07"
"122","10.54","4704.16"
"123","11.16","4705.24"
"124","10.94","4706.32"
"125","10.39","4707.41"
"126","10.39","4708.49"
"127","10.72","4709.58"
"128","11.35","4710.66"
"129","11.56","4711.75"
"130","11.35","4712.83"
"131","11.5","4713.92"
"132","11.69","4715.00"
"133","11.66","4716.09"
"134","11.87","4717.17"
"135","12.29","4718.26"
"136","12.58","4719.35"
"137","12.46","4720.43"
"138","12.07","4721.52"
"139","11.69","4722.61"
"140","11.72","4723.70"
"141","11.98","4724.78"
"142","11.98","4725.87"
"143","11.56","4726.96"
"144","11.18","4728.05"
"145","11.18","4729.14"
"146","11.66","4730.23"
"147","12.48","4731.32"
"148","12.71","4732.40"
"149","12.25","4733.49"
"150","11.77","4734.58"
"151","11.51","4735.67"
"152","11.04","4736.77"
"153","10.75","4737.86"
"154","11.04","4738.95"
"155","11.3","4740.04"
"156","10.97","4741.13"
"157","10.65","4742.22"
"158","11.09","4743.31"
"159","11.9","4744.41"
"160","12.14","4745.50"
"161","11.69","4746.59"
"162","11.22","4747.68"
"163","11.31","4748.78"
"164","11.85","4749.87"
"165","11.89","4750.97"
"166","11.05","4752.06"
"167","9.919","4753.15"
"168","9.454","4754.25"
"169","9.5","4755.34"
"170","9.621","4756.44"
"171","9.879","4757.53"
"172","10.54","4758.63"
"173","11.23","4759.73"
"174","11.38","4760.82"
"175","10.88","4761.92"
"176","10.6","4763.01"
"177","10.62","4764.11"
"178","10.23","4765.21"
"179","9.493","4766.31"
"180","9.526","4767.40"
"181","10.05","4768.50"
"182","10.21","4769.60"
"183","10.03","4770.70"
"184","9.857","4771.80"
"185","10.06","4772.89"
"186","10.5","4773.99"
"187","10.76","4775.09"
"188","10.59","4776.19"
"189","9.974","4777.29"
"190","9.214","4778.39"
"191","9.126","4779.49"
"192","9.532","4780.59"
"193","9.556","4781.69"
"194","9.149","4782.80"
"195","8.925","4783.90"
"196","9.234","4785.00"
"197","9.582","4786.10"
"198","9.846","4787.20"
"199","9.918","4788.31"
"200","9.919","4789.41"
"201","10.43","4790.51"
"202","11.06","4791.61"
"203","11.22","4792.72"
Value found 5.4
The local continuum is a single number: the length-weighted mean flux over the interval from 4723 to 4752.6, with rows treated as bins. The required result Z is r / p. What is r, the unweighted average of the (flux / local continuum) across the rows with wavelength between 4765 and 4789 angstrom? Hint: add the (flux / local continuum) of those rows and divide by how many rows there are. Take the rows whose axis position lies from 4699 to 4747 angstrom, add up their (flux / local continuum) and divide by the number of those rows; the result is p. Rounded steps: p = 0.99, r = 0.85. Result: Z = 0.86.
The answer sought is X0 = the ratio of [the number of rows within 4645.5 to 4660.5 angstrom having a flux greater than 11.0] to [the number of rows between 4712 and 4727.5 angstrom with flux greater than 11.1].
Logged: 0.6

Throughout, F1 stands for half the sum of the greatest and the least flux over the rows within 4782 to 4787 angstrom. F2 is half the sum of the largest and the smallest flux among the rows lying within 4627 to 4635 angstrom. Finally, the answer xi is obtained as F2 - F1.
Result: 3.3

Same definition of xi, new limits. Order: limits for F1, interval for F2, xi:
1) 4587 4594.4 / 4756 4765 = -1.5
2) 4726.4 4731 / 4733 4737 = 0.2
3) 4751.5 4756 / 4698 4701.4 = 0.9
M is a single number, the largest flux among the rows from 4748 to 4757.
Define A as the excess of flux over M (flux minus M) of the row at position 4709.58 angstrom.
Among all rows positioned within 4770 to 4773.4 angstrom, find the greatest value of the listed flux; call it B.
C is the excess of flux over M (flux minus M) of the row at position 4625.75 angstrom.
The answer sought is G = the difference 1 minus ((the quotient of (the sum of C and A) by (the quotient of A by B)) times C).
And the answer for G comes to 0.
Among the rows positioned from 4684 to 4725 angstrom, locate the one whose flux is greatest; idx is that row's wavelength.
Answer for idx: 4695.50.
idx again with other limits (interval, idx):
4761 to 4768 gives 4761.92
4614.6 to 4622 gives 4617.23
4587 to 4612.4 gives 4608.74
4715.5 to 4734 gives 4732.40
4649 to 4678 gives 4658.88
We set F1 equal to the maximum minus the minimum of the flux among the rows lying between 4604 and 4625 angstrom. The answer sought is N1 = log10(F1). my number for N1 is 0.42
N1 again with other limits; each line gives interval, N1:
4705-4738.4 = 0.37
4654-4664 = 0.49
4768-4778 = -0.04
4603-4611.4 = 0.31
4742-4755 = 0.43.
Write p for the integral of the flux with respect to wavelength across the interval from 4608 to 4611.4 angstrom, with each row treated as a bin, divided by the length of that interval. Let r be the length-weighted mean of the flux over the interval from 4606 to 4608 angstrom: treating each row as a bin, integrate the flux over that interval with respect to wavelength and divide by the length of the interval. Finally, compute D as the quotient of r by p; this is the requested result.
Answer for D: 0.94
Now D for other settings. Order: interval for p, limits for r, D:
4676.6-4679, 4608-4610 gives 1.11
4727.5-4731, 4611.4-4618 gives 1.01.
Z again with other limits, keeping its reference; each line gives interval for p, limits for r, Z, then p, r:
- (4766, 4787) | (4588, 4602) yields 1.18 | 0.84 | 1.00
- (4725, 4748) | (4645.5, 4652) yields 0.94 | 1.00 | 0.94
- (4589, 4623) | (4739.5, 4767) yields 0.91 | 1.02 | 0.94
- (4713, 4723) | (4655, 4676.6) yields 1.00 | 1.04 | 1.04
